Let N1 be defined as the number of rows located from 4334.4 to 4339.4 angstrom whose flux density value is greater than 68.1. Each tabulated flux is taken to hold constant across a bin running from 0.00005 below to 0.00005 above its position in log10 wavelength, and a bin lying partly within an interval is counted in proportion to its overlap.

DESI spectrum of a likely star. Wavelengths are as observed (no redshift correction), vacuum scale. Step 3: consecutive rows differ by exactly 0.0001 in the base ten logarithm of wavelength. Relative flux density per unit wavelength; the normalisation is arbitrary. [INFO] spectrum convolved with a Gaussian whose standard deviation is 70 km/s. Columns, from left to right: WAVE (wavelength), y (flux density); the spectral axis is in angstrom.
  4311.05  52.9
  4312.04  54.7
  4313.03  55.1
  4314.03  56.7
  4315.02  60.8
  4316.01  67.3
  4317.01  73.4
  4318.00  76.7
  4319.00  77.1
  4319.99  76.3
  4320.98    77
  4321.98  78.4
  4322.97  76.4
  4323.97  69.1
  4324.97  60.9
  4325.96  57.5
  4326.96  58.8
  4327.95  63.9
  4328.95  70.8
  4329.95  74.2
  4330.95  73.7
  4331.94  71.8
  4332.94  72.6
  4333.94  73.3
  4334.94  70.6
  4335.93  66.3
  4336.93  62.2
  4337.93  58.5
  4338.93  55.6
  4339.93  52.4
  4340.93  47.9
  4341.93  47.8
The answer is 1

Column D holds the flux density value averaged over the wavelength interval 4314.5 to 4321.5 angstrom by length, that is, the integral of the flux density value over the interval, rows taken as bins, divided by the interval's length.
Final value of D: 72.7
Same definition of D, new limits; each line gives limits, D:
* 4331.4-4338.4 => 68.0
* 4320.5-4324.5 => 75.0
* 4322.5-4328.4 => 64.4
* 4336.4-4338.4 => 60.4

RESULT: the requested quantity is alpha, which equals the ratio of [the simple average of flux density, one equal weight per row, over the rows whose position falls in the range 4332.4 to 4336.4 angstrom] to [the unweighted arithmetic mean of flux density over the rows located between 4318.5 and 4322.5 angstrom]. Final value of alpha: 0.92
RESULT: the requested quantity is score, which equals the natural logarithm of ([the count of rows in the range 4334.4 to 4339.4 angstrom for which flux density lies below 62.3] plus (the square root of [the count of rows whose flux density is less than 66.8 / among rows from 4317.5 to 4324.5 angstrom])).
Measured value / 1.1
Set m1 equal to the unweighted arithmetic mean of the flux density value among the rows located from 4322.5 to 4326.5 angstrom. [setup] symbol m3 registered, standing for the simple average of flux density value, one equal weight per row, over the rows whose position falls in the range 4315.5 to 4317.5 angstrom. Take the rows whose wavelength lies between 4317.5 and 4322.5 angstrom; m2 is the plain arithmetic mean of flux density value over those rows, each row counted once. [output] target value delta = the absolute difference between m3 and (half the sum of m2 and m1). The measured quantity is 1.2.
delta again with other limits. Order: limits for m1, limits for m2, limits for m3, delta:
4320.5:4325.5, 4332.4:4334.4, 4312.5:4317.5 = 10.0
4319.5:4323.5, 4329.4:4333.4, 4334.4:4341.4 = 16.0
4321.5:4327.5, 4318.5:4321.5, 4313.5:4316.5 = 10.2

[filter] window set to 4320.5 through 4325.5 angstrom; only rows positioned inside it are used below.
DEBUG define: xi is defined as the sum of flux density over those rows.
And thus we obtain 362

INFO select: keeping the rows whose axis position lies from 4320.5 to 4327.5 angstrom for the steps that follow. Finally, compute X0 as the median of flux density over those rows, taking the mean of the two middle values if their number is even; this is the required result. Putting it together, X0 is 69.1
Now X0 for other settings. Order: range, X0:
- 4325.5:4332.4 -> 70.8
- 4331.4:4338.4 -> 70.6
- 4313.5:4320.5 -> 73.4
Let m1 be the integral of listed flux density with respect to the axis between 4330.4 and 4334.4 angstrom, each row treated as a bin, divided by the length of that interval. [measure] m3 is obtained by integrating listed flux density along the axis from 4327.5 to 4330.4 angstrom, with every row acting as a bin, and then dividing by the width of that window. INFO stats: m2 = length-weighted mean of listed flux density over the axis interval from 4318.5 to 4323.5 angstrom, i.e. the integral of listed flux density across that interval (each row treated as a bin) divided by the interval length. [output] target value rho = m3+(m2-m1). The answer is 74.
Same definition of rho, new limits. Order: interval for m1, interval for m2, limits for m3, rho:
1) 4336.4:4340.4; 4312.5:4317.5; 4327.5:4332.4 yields 76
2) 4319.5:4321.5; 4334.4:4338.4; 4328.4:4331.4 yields 60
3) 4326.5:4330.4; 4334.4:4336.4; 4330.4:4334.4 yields 75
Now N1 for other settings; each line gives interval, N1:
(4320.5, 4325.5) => 4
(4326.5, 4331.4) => 3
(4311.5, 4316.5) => 0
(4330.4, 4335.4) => 5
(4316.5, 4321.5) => 5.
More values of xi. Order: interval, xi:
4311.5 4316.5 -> 295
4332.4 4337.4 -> 345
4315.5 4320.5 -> 371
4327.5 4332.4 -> 354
